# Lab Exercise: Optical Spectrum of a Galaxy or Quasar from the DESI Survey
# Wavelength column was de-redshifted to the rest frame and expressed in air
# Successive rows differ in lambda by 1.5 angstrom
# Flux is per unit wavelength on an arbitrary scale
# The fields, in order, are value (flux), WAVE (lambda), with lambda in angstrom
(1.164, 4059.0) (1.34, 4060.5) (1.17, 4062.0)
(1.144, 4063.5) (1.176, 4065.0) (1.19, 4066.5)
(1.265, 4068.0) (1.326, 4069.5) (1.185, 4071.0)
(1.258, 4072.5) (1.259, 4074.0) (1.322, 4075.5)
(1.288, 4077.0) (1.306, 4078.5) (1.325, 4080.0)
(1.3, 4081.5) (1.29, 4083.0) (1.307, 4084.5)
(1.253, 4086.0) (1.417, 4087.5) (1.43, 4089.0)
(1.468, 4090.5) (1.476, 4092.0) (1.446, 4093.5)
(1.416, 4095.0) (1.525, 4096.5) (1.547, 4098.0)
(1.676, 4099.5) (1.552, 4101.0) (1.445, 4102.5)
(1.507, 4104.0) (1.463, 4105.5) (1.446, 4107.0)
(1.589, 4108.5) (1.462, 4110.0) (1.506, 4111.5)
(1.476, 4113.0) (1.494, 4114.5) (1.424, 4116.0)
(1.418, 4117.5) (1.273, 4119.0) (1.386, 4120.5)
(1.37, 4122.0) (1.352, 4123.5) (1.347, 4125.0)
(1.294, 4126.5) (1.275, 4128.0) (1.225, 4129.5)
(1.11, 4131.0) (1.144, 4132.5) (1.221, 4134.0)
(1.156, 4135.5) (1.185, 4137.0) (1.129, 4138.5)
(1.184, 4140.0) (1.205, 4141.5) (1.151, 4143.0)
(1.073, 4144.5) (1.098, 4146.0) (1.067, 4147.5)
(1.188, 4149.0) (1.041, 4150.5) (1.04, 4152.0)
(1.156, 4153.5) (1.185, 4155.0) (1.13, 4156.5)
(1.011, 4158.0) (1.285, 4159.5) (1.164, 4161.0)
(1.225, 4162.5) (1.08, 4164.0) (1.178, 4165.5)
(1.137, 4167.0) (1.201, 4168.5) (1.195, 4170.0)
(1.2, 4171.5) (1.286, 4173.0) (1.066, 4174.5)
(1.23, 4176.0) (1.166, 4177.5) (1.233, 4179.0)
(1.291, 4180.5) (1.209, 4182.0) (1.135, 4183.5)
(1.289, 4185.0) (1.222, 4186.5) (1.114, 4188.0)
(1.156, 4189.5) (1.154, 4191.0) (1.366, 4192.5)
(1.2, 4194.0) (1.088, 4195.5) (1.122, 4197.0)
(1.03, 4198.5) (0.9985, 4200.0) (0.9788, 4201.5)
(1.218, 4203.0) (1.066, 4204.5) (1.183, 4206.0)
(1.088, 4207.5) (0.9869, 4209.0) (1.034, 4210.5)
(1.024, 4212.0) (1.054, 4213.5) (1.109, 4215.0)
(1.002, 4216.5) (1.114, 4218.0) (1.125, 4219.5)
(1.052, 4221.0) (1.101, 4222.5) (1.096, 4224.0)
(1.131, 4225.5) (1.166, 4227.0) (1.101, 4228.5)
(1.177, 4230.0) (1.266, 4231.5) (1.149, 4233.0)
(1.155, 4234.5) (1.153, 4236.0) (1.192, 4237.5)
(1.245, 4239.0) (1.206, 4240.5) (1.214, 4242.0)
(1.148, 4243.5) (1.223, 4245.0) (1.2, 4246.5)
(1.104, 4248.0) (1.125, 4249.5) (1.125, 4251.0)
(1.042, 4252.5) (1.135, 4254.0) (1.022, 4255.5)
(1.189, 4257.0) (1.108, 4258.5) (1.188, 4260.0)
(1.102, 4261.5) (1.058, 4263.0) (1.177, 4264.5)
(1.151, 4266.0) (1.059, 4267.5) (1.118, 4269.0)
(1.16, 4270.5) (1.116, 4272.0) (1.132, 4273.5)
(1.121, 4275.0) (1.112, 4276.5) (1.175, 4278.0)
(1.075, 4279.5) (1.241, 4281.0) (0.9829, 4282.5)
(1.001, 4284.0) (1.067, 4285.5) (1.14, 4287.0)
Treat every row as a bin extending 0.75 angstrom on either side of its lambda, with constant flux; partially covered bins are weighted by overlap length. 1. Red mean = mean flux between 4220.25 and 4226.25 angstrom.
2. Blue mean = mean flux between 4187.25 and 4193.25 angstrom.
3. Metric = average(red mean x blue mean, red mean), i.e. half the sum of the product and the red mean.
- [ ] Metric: 1.20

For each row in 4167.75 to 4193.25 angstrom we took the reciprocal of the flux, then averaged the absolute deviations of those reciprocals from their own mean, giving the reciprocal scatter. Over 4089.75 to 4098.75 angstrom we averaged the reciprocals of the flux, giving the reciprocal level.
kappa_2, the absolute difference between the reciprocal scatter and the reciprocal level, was 0.64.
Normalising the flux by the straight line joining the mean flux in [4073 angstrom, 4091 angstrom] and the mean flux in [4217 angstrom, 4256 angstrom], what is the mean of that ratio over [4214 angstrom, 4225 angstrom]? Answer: 0.93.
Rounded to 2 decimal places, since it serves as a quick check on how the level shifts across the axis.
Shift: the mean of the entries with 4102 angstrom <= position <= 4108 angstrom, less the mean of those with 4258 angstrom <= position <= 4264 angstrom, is 0.35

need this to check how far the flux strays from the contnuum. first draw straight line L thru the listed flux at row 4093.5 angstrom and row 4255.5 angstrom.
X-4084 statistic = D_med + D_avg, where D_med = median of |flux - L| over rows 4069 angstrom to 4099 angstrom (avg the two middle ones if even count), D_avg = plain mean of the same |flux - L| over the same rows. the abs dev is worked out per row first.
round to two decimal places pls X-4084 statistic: 0.31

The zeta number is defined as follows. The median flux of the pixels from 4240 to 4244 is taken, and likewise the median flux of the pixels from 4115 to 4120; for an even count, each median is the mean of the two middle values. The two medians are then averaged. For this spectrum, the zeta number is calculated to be 1.31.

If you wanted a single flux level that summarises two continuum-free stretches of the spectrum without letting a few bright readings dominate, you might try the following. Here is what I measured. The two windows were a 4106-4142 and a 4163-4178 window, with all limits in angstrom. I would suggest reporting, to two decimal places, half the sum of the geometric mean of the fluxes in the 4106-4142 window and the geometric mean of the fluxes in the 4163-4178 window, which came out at 1.24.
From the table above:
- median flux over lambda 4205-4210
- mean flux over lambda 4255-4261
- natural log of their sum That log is 0.80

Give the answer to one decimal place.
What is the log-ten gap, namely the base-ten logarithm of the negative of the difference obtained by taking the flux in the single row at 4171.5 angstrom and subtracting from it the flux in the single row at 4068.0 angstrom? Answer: -1.2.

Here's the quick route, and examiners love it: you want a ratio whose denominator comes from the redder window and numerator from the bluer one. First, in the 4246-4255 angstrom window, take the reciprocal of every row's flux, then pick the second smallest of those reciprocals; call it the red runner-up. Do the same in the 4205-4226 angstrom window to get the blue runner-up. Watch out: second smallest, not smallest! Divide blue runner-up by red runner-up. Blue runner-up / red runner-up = 1.00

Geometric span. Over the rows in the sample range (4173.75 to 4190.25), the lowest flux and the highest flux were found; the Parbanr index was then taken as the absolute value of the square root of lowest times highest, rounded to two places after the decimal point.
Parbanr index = 1.17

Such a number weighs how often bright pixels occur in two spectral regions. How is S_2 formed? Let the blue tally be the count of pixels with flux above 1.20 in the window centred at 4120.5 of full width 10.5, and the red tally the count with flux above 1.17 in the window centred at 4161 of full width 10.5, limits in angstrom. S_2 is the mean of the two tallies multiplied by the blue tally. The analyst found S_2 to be 35.0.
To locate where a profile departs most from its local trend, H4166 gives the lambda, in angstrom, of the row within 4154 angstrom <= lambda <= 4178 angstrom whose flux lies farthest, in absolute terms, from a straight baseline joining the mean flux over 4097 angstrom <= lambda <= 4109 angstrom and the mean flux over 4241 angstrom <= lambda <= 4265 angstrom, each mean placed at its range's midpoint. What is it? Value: 4158.0 angstrom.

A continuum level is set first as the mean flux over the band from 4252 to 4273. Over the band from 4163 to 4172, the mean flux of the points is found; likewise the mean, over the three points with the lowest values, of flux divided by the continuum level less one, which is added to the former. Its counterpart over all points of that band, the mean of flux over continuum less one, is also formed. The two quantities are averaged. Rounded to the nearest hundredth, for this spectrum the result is 0.61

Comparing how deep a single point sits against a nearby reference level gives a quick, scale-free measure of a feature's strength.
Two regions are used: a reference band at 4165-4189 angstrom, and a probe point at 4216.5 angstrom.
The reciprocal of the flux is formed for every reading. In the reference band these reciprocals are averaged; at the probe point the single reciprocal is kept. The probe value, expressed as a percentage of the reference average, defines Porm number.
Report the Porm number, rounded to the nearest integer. 119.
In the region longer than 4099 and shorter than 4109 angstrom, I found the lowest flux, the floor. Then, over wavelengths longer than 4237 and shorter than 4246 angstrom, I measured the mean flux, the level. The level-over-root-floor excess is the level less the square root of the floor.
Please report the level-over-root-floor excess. 0.003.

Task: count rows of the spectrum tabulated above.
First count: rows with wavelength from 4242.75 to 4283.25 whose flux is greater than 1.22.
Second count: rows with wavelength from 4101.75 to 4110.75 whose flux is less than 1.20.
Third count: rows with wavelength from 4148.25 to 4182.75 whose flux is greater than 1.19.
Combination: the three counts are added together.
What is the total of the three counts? 12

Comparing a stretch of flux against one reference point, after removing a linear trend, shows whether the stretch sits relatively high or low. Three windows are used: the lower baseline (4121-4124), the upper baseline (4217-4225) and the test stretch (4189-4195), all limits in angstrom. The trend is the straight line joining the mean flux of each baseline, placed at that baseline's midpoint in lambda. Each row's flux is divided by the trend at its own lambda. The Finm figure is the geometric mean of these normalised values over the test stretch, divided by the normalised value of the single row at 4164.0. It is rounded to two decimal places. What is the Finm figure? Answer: 1.20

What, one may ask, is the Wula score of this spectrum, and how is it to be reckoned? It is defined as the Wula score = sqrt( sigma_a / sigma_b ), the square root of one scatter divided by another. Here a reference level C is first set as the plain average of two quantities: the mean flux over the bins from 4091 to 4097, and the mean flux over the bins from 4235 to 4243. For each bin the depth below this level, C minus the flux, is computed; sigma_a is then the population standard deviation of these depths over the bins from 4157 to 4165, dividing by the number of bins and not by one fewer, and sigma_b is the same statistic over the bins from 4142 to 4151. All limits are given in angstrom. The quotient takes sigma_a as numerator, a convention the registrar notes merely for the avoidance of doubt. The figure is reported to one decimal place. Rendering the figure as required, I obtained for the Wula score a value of 1.4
